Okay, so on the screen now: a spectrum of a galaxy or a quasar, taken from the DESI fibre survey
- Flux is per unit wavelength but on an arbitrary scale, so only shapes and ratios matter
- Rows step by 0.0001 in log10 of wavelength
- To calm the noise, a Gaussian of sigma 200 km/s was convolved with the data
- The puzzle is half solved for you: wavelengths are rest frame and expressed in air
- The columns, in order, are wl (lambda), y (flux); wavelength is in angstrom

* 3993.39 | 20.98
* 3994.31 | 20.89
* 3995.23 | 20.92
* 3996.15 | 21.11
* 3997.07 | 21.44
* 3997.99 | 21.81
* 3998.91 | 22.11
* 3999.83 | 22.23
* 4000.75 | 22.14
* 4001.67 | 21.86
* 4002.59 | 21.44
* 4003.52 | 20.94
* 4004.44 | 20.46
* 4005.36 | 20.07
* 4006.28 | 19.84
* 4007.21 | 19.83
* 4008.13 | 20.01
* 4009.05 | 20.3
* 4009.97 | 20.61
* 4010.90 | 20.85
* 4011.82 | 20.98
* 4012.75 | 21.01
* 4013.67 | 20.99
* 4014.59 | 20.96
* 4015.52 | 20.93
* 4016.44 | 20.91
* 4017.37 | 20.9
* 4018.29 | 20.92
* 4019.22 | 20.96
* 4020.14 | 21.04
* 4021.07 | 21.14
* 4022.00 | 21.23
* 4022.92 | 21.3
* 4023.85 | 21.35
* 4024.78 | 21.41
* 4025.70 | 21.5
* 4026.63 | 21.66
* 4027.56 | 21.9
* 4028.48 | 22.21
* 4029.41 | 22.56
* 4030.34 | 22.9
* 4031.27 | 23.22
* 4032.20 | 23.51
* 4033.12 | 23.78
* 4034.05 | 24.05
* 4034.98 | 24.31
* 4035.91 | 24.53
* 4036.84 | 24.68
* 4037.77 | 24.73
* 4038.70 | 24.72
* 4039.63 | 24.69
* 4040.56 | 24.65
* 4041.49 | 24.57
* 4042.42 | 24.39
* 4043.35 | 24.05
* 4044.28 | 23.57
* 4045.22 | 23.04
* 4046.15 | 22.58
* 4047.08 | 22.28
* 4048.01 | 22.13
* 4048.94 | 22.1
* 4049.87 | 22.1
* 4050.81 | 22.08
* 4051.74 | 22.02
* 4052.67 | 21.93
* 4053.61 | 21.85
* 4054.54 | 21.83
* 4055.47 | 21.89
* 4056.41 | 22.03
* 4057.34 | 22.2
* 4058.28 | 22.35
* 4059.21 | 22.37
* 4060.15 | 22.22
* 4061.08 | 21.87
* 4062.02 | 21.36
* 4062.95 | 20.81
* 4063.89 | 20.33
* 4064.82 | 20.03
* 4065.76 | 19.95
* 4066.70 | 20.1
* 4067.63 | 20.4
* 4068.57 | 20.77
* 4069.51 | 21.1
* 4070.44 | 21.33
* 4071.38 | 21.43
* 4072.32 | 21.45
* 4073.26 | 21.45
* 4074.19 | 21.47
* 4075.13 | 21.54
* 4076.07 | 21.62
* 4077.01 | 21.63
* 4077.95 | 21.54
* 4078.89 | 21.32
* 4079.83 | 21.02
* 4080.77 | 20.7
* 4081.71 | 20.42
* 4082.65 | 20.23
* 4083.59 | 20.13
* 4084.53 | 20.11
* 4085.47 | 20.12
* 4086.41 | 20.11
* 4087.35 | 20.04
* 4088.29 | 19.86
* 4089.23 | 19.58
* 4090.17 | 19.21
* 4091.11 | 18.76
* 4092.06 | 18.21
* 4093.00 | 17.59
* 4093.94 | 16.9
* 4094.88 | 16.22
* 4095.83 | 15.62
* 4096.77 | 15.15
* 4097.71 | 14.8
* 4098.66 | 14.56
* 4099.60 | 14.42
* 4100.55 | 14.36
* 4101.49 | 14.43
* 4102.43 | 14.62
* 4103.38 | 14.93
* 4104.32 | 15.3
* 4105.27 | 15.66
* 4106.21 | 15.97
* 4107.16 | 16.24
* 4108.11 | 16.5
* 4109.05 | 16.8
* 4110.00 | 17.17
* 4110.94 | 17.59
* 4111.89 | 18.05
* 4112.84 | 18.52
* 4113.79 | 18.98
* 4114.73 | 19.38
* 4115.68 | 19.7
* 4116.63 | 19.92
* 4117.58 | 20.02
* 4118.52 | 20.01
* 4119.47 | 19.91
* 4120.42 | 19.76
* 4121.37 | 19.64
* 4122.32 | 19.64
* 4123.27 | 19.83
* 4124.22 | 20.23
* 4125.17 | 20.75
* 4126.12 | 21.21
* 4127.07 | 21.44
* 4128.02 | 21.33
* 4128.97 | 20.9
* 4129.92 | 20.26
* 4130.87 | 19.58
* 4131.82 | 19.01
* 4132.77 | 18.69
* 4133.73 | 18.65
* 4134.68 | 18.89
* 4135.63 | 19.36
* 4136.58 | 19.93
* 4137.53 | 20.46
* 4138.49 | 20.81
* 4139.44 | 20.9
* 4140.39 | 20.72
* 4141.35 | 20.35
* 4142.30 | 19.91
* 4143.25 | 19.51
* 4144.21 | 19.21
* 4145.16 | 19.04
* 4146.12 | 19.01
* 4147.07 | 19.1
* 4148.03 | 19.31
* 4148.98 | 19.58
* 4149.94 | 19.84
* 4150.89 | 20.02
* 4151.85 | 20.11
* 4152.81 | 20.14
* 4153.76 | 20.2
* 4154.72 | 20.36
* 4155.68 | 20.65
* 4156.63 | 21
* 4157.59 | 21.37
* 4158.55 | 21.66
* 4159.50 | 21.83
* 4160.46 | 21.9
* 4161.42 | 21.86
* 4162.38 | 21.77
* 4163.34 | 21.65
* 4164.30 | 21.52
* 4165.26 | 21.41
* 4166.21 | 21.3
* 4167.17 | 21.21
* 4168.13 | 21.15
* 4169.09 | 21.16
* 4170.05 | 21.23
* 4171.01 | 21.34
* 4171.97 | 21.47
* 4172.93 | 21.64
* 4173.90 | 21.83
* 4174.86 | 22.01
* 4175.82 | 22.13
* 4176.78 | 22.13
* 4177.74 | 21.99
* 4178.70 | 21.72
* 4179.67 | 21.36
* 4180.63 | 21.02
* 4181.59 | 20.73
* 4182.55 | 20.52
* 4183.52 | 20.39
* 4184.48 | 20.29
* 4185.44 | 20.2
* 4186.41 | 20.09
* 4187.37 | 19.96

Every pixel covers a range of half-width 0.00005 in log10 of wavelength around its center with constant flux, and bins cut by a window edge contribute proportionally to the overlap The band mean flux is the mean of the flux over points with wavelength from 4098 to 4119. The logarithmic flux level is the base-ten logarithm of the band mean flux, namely 1.23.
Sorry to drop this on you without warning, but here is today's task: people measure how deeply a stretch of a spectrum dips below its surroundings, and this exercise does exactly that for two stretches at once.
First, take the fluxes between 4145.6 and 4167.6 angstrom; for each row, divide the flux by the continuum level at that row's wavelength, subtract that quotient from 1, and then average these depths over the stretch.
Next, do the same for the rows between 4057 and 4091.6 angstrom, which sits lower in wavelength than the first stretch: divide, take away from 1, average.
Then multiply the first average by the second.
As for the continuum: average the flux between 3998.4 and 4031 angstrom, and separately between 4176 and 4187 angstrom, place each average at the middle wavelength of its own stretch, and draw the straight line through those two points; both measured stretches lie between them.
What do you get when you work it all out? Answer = 0.000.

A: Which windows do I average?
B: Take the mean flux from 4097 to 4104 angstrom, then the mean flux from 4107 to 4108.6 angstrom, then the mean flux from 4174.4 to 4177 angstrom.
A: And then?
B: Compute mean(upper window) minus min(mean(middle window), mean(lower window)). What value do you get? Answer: 7.5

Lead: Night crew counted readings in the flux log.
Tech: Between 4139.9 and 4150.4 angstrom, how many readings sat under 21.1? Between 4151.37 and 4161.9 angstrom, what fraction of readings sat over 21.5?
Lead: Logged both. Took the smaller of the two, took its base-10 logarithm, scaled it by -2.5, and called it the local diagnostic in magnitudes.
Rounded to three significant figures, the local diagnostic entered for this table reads 1.10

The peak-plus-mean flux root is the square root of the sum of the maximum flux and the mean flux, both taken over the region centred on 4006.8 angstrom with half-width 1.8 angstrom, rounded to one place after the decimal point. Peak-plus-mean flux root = 6.3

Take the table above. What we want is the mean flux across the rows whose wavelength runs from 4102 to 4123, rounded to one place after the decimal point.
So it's 17.9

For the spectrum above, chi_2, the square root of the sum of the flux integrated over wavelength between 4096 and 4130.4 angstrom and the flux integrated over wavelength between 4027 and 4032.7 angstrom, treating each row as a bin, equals 27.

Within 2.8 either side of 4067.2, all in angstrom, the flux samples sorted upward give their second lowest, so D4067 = 20.03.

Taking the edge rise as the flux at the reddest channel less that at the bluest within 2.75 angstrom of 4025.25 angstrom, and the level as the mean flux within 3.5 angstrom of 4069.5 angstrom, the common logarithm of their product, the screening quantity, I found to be 1.1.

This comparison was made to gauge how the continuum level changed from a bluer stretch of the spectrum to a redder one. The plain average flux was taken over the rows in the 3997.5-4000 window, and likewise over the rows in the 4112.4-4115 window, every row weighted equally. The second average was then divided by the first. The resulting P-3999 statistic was 0.86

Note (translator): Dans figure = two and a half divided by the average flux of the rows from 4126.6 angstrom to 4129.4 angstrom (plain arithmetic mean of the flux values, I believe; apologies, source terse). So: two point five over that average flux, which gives 0.118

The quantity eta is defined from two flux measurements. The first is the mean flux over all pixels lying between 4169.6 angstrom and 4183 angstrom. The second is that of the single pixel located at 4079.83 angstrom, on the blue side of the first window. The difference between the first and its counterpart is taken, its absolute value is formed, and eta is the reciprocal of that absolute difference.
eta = 2.0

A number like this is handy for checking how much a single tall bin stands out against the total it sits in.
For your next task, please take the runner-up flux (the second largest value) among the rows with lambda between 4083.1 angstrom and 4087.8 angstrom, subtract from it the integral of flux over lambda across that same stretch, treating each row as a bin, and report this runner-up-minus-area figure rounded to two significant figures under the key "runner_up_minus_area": -74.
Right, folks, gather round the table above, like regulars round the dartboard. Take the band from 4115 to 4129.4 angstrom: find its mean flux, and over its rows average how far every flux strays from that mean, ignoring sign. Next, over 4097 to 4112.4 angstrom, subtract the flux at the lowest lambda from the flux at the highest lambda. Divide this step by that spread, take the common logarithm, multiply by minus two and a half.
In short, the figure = -1.9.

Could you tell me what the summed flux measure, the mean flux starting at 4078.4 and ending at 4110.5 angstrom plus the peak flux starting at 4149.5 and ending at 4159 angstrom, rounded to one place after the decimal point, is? 39.2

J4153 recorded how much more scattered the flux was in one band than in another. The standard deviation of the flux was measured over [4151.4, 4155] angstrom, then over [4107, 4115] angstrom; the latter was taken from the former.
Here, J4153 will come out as -1.0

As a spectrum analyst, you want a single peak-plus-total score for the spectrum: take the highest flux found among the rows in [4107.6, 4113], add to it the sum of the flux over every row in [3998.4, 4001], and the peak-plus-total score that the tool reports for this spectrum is 85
